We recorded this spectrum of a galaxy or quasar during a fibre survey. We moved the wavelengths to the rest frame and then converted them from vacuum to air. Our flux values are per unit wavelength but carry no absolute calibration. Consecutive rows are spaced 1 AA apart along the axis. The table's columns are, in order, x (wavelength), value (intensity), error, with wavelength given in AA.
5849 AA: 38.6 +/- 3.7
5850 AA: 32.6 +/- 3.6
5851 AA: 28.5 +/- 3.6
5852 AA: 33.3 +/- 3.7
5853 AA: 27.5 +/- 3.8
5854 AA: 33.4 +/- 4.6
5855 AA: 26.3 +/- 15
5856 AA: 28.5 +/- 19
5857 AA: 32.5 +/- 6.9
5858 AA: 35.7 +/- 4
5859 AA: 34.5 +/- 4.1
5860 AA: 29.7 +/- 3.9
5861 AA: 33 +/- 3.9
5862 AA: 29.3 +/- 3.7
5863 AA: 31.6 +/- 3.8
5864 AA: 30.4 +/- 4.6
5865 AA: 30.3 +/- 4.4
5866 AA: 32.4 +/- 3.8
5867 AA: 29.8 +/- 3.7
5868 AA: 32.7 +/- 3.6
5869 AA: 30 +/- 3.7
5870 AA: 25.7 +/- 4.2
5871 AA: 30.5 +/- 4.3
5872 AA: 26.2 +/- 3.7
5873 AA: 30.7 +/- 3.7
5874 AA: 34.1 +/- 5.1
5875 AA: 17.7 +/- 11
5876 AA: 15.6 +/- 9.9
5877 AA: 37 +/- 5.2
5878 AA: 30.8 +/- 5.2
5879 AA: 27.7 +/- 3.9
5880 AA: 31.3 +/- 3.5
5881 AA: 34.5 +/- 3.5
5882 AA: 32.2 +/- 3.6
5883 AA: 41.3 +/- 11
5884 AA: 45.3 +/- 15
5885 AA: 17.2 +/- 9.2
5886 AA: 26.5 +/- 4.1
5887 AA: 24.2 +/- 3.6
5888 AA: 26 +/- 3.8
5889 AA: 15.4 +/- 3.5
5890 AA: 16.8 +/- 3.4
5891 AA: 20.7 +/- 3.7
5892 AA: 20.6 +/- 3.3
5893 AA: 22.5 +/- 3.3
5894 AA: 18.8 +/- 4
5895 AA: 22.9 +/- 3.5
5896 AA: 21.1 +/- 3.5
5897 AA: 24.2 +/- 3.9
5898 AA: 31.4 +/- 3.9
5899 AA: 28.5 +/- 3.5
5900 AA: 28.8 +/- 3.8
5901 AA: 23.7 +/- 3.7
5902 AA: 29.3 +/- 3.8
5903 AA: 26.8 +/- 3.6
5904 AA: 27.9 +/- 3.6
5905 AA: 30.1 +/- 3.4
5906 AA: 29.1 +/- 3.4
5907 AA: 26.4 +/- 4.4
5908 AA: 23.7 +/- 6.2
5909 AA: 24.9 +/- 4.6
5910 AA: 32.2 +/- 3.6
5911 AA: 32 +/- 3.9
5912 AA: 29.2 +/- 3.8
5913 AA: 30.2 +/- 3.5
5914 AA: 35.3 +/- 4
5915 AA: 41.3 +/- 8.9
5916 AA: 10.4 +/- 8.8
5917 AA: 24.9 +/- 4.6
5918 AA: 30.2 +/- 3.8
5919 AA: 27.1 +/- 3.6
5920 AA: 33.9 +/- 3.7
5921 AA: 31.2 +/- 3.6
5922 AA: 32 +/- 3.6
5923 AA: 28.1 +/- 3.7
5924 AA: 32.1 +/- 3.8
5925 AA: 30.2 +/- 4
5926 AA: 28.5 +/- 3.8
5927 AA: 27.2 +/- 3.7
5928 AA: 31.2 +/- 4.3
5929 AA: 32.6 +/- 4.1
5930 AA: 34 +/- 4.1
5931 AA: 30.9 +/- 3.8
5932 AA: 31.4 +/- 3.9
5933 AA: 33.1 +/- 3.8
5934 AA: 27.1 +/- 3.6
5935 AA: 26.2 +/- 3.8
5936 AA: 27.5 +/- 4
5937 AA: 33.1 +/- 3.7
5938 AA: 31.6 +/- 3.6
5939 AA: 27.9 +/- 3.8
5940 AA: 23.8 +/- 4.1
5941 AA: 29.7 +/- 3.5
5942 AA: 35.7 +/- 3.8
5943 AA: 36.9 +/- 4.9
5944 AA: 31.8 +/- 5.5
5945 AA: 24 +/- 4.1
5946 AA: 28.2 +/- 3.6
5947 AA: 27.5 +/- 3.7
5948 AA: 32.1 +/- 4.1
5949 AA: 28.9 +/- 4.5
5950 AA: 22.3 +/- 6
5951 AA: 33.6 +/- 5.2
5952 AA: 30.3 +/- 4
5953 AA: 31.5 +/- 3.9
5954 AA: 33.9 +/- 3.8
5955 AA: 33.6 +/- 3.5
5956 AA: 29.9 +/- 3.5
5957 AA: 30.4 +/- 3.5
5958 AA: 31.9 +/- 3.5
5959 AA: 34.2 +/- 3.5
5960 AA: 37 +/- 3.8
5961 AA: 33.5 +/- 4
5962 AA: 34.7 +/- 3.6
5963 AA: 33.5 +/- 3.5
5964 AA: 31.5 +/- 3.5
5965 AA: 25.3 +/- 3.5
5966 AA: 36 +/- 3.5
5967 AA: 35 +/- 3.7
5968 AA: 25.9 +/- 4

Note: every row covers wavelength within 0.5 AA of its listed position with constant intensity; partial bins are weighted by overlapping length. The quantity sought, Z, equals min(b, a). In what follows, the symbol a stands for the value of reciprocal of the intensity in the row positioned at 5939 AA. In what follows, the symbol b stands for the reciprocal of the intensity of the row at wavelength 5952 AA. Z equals 0.0330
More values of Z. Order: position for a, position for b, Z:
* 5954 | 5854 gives 0.0295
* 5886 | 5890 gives 0.0377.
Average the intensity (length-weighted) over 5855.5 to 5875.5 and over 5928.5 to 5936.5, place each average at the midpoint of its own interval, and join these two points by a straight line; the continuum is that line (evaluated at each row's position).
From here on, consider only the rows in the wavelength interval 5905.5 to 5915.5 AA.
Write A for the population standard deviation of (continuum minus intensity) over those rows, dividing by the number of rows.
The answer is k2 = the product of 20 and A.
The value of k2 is 99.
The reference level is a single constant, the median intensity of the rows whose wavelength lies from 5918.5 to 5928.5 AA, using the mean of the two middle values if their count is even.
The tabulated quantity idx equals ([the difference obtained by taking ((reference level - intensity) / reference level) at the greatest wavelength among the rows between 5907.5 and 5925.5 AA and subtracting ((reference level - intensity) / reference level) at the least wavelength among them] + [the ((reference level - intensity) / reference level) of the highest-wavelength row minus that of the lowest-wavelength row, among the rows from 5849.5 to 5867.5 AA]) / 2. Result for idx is -0.06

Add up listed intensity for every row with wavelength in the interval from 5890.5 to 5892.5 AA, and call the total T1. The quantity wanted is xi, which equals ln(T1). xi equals 3.72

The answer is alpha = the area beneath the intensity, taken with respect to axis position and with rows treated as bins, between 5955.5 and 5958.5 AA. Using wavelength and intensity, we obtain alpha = 92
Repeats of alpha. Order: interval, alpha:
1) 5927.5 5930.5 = 98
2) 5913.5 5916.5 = 87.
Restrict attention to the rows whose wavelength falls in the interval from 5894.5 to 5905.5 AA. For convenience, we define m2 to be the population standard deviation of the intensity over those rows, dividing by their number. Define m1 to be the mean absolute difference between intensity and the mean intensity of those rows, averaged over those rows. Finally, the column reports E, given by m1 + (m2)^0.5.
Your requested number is 4.6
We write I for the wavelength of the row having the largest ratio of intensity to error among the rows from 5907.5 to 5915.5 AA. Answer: 5910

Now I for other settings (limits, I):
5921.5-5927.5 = 5922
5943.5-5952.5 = 5946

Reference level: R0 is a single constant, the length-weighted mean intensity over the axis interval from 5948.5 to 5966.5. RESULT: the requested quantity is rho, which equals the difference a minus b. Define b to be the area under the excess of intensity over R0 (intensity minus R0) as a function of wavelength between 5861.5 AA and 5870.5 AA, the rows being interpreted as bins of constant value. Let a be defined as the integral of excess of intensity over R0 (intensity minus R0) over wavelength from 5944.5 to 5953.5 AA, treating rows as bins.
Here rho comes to -14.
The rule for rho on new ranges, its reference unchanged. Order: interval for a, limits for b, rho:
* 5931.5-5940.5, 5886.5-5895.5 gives 74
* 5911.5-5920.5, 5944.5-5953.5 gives 4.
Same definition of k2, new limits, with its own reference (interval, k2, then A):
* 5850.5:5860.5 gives 62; 3.1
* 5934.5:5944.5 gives 79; 4.0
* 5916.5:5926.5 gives 51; 2.6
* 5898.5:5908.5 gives 43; 2.1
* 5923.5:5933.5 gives 39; 2.0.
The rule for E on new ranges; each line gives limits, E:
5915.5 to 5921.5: 8.5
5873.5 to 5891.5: 10.4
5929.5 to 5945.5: 5.2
